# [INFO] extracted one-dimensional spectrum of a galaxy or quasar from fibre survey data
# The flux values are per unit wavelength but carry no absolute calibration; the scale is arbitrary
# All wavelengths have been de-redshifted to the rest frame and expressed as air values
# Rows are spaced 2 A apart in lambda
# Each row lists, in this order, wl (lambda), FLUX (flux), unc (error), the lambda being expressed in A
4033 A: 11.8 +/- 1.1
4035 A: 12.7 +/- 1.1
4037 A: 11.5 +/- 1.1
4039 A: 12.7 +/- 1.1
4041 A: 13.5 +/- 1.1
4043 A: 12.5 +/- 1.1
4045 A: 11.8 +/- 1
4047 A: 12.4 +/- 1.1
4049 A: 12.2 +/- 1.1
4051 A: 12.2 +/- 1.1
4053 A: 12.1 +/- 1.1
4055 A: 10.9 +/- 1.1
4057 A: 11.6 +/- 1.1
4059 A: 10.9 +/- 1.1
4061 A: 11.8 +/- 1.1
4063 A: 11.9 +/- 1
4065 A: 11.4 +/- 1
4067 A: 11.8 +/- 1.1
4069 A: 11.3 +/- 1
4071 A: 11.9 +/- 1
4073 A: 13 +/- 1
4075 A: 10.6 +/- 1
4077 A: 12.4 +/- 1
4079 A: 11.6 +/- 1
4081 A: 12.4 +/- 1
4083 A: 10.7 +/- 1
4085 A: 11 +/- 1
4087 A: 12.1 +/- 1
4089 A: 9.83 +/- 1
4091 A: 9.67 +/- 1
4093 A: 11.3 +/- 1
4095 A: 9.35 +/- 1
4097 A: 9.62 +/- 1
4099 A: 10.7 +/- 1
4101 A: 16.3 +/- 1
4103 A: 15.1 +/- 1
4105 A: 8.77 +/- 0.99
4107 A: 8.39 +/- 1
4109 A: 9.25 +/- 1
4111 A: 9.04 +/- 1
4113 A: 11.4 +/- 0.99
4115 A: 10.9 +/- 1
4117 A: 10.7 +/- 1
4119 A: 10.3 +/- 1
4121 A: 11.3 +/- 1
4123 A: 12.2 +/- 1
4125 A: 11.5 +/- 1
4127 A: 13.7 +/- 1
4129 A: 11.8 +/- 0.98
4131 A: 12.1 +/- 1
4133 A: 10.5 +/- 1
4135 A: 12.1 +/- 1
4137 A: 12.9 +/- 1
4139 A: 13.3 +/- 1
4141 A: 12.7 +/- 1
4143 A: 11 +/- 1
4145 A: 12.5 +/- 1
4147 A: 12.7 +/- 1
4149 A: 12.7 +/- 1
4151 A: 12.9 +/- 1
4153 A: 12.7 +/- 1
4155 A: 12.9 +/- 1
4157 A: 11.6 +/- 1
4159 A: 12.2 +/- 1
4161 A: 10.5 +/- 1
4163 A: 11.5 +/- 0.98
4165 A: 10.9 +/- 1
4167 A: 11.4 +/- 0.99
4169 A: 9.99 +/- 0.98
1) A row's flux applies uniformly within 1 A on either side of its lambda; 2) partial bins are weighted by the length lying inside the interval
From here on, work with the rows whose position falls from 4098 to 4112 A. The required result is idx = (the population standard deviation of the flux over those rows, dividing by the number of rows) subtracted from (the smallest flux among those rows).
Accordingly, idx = 5.4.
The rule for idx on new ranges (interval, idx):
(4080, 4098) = 8.3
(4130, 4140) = 9.5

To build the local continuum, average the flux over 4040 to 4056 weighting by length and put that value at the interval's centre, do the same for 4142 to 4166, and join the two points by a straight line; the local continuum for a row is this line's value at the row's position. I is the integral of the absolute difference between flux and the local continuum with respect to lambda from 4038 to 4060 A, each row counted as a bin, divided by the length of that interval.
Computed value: 0.54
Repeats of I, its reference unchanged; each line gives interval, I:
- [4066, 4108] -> 1.62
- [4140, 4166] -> 0.74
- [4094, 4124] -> 2.18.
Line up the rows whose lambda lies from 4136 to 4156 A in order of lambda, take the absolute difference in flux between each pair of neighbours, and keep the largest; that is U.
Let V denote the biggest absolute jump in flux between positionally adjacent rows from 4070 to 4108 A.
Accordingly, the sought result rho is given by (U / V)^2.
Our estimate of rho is 0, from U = 1.7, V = 6.3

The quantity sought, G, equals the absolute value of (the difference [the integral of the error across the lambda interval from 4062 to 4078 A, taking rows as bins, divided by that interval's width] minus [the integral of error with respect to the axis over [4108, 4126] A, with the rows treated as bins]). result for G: 17.0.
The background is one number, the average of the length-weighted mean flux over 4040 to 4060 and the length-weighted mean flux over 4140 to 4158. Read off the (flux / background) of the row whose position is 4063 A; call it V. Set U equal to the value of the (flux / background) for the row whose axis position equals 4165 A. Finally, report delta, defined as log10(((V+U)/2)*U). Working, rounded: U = 0.89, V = 0.97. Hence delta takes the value -0.08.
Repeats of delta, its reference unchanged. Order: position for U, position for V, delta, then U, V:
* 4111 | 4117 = -0.22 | 0.74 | 0.88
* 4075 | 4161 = -0.12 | 0.87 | 0.86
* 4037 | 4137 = -0.03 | 0.94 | 1.06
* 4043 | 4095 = -0.04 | 1.02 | 0.77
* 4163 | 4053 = -0.04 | 0.94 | 0.99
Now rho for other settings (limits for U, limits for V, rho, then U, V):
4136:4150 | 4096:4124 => 0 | 1.7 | 6.3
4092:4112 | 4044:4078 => 7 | 6.3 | 2.4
